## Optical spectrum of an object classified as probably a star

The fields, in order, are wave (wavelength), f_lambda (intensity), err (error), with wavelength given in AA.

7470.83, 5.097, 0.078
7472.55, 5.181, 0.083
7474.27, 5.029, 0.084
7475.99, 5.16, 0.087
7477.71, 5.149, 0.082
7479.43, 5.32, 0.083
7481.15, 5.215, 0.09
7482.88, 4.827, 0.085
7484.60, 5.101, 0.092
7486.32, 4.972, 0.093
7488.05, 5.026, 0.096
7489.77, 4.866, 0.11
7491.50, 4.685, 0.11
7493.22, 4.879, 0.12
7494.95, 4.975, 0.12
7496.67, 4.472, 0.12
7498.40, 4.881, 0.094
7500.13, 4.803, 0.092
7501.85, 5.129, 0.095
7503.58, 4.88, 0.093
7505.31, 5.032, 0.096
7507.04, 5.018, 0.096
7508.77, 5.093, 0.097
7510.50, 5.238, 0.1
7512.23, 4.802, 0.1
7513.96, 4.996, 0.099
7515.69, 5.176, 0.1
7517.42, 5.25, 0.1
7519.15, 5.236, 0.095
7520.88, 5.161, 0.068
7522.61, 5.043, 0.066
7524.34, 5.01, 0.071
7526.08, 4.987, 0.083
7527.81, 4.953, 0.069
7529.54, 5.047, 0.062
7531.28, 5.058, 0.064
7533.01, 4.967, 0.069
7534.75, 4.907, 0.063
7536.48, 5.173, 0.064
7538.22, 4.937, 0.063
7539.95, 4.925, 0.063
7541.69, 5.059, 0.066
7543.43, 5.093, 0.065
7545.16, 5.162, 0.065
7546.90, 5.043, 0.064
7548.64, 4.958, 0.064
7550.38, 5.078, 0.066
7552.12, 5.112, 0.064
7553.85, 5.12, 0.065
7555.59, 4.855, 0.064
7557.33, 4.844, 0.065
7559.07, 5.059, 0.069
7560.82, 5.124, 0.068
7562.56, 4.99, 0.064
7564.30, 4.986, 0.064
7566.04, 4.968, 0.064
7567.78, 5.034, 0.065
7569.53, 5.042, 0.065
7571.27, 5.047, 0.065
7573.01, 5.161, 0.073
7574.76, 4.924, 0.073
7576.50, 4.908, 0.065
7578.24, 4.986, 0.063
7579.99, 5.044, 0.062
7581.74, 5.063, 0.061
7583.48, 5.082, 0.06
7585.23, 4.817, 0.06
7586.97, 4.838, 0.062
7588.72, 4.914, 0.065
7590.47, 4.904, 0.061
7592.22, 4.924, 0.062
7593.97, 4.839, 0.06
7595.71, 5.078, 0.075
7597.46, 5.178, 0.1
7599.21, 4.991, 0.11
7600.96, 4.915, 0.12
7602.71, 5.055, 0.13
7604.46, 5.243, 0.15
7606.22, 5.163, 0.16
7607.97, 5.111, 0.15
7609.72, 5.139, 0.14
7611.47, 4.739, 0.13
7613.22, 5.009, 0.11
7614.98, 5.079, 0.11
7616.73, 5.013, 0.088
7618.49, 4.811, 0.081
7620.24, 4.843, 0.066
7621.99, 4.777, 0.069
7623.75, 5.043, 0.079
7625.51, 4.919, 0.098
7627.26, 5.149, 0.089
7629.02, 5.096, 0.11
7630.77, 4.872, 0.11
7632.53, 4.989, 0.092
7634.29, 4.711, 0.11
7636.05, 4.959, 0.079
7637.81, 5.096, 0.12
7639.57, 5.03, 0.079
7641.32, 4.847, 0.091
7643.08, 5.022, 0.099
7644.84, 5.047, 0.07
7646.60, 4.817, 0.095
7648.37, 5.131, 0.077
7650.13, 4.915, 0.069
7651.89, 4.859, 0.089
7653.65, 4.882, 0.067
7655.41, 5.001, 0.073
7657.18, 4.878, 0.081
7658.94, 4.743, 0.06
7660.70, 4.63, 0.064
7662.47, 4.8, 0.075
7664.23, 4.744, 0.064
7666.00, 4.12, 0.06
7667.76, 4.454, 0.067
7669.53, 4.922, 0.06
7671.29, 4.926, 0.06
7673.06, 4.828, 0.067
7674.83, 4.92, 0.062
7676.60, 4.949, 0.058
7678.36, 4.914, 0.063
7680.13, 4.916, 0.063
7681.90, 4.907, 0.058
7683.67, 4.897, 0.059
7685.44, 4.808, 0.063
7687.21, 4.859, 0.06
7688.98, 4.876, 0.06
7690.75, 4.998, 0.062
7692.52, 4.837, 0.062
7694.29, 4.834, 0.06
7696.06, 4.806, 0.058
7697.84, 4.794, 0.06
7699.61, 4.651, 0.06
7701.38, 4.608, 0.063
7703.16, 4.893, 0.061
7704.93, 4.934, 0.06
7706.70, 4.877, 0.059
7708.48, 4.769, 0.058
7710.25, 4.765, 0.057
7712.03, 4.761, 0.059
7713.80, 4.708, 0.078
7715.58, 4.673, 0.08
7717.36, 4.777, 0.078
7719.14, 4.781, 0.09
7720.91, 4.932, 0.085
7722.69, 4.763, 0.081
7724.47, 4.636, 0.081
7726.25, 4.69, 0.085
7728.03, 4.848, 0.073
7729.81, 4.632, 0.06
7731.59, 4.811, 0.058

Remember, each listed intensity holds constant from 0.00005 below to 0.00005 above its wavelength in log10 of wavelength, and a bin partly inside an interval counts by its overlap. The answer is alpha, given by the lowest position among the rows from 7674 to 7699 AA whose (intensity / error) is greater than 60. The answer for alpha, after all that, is 7674.83 AA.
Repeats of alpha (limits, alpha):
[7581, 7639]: 7581.74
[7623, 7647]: 7623.75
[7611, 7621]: 7620.24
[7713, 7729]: 7713.80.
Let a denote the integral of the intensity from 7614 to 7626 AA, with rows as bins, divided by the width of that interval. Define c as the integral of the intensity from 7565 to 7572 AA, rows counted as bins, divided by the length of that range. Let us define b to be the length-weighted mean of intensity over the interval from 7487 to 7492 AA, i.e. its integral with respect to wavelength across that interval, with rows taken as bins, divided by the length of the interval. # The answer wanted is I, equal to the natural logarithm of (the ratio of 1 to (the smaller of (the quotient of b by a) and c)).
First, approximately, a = 4.92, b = 4.87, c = 5.02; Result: 0.01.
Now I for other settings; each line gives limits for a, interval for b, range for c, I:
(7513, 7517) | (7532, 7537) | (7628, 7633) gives 0.02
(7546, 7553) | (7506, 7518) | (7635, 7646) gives -0.01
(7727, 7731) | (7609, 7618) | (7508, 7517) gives -0.05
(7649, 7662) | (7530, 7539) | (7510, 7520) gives -0.03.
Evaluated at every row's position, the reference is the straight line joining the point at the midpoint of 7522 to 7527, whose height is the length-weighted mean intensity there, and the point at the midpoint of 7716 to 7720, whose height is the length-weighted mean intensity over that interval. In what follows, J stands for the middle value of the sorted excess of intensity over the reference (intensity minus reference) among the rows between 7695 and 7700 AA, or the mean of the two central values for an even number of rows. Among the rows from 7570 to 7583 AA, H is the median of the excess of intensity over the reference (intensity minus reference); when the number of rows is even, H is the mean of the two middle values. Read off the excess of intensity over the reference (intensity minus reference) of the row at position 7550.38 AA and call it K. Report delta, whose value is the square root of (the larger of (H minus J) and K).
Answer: 0.320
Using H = 0.10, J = 0.009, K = 0.10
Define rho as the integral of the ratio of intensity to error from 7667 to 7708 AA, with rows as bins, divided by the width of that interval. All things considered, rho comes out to 80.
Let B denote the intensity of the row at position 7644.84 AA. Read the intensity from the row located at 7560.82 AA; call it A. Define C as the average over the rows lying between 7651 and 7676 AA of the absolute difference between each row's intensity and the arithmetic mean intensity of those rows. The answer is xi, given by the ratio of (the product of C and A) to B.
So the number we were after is 0.164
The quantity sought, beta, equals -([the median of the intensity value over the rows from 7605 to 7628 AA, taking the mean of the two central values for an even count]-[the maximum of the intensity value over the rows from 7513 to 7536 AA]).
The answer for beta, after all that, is 0.24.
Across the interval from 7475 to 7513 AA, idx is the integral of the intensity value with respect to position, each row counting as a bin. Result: 189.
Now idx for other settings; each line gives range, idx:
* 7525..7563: 191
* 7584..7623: 194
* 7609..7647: 188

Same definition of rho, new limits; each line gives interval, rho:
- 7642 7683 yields 71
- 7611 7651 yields 56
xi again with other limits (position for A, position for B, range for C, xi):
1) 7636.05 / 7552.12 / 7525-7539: 0.065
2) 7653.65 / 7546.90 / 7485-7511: 0.135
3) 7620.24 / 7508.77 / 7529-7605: 0.083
